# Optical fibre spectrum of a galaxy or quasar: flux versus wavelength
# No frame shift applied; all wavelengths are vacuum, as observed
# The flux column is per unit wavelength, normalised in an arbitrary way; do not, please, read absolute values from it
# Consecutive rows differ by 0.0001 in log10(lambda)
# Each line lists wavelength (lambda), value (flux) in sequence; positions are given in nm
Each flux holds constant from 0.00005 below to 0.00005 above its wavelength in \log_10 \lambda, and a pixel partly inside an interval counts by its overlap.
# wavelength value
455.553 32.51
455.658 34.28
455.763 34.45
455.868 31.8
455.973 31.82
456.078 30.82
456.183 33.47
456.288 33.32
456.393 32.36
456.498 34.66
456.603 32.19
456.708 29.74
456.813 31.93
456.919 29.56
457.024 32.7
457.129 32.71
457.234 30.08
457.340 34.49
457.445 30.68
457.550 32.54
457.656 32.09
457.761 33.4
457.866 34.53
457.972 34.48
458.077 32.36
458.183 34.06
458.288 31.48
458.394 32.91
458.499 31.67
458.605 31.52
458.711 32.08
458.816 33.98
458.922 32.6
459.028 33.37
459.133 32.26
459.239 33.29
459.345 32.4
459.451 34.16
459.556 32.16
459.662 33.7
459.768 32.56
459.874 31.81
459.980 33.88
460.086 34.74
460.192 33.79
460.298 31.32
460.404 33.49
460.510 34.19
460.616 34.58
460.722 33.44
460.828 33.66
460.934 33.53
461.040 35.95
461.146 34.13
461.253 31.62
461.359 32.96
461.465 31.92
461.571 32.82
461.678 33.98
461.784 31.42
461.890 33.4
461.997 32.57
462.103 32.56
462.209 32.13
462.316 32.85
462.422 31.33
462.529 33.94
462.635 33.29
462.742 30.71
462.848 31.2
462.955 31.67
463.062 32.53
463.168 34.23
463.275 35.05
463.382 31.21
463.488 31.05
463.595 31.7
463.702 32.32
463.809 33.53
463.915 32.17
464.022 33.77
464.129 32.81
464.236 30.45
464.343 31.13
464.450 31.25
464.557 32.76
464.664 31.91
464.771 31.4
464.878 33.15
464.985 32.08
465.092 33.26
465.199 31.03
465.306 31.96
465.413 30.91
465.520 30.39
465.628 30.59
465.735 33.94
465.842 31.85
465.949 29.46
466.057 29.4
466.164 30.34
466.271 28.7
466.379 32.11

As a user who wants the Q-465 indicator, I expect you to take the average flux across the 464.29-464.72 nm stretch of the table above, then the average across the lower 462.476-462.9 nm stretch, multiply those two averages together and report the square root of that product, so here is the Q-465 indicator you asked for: 32.0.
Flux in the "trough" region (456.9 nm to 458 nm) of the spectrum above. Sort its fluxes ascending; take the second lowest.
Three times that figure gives 90.2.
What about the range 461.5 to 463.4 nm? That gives 93.6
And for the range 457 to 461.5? 92.0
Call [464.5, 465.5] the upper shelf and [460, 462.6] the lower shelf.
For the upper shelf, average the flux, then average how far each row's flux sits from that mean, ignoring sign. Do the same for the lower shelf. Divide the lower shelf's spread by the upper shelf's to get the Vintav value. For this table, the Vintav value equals 1.41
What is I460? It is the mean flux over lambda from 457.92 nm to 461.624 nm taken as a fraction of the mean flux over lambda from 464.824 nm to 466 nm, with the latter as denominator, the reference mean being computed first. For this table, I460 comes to 1.04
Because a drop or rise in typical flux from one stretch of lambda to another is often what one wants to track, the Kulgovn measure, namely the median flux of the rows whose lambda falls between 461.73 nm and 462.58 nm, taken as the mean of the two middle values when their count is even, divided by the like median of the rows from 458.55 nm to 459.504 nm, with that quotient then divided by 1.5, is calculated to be 0.666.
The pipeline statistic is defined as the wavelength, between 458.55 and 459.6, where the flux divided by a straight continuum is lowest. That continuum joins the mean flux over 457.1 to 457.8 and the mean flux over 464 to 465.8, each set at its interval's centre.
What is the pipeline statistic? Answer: 458.605 nm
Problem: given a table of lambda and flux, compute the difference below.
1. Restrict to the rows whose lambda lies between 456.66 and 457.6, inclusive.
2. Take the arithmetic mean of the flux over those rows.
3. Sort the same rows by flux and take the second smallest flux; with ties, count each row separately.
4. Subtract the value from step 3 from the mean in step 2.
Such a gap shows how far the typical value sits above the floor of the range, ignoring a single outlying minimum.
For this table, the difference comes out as 1.9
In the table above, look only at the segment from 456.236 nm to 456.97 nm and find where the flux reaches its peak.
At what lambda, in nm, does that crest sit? 456.498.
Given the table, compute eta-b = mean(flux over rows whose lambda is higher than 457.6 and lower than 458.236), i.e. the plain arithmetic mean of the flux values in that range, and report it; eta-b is 33.5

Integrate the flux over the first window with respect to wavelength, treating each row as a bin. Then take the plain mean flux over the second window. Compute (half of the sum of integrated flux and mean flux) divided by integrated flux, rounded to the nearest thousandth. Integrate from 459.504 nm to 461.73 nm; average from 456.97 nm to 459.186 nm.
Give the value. 0.720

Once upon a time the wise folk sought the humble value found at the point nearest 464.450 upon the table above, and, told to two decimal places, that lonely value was 31.25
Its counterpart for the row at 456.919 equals 29.56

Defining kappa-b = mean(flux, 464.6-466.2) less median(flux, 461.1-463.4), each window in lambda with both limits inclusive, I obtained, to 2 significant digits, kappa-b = -1.1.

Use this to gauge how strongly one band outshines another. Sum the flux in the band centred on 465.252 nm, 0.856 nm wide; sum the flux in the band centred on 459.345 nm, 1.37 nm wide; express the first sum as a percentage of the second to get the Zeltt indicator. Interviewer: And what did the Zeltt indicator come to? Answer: 59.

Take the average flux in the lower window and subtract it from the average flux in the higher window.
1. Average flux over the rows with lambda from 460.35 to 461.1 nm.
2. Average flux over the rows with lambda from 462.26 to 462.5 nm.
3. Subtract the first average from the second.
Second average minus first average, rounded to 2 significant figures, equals -2.0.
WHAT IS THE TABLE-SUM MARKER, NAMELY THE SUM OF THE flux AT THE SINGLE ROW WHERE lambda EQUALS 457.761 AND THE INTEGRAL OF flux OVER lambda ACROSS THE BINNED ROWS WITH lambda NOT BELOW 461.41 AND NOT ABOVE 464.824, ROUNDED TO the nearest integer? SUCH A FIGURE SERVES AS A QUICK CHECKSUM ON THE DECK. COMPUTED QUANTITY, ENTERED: 144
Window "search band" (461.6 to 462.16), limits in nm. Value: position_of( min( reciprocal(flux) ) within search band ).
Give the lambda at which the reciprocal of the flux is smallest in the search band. 461.678 nm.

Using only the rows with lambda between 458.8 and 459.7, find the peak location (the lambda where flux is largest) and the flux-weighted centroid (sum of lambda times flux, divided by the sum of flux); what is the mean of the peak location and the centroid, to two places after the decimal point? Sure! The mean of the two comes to 459.34 nm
